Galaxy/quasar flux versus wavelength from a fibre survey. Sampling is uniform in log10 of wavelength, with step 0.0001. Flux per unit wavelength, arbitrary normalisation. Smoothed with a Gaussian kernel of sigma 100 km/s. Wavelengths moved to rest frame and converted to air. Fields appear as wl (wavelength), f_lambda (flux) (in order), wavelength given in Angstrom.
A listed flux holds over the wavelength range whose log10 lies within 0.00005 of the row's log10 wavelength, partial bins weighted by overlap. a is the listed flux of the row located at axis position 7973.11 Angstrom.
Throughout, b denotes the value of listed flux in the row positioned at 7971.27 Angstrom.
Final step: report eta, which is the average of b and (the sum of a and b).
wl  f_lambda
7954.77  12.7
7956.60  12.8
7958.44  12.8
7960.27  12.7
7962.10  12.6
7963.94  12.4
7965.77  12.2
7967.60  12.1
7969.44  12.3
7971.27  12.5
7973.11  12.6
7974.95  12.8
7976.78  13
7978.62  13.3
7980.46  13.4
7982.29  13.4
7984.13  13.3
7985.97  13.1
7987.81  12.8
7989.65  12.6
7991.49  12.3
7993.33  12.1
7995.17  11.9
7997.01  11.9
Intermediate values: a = 12.6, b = 12.5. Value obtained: 18.8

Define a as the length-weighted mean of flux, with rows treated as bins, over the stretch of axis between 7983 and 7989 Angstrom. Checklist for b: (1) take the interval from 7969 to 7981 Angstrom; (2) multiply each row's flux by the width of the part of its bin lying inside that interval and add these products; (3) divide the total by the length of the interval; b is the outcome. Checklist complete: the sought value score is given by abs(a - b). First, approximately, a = 13.0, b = 12.8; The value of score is 0.20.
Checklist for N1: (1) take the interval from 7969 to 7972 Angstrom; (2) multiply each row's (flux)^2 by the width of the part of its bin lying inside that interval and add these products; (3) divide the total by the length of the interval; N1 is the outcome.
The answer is 154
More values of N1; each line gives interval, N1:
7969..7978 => 161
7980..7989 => 174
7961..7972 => 153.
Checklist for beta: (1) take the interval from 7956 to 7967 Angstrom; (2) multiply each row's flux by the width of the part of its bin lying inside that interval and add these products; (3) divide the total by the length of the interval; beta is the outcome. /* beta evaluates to 12.56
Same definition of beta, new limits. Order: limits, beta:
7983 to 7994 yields 12.72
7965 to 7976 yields 12.43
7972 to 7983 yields 13.07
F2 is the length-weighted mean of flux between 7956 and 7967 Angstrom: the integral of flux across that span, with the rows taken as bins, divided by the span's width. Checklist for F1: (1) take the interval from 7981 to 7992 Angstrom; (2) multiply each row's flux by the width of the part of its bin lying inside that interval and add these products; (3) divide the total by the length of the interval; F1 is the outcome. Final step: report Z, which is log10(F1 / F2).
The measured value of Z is 0.013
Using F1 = 13.0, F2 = 12.56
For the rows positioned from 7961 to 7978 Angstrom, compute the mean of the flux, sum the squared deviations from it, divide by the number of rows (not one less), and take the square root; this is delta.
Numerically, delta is 0.27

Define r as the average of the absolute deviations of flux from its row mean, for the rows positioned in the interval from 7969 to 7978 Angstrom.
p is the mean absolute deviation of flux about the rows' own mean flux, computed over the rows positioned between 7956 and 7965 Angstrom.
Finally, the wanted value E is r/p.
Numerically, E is 1.6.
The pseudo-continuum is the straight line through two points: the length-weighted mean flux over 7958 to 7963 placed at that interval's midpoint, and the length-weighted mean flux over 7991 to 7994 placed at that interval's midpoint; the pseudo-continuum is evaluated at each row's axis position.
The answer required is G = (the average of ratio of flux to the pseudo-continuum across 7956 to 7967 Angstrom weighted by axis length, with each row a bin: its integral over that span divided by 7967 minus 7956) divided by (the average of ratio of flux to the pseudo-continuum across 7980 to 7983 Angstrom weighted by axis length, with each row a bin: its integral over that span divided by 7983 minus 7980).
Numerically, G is 0.91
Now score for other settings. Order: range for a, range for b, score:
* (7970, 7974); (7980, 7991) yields 0.53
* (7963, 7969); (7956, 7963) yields 0.49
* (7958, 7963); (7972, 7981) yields 0.28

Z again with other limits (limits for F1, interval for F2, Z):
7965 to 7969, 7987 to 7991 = -0.017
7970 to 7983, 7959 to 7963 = 0.010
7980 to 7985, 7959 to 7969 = 0.033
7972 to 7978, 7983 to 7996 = 0.007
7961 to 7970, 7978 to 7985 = -0.035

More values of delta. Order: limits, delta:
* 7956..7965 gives 0.15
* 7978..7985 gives 0.05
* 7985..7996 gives 0.41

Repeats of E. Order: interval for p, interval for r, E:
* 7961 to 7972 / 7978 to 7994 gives 2.8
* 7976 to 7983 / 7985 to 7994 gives 2.2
